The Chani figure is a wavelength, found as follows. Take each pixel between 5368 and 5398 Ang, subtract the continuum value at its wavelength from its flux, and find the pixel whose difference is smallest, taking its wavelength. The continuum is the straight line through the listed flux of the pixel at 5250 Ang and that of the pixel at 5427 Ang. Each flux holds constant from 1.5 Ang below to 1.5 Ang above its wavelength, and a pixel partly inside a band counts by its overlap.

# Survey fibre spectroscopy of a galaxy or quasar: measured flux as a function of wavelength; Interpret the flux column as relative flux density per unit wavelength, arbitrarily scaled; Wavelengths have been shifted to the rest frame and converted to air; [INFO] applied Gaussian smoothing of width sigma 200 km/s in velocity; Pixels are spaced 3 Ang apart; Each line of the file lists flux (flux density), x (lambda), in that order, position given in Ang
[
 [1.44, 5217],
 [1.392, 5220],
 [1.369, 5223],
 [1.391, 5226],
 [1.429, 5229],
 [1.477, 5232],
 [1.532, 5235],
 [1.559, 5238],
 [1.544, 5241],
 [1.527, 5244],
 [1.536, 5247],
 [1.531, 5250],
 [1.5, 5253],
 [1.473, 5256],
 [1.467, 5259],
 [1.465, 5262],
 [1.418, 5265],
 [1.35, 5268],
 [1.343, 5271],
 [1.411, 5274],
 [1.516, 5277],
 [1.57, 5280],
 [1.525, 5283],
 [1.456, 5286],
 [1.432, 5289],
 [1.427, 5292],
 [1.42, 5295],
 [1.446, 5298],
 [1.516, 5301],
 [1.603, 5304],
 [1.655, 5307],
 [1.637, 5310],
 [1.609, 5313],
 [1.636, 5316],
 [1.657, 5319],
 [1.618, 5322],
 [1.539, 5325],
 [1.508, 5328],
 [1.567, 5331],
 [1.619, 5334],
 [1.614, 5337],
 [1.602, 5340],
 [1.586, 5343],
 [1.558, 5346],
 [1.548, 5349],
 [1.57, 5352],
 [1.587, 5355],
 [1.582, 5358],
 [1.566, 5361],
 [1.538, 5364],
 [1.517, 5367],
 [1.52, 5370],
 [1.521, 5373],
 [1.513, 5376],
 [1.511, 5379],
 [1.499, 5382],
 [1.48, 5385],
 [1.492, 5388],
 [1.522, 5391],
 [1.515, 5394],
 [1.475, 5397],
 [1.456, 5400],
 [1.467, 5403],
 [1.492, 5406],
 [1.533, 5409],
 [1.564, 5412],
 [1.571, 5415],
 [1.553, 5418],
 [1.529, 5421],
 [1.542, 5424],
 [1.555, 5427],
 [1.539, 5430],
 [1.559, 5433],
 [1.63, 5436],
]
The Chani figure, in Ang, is 5397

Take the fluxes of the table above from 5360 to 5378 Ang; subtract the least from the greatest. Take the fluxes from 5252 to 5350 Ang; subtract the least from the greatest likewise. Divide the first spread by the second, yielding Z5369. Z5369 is 0.17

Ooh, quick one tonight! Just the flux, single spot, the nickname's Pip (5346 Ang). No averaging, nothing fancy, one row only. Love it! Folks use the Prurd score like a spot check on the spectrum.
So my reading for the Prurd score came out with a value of 1.558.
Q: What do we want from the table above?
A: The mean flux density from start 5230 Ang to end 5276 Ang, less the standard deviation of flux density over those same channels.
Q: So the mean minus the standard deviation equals 1.41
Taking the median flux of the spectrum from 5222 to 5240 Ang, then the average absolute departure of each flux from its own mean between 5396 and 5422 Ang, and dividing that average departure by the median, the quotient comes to 0.026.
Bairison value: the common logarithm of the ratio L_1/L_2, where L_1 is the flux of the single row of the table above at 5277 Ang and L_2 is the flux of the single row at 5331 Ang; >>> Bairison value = -0.014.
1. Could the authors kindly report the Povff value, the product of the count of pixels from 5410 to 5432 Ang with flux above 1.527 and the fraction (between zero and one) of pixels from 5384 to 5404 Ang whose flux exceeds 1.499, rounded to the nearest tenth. 2.0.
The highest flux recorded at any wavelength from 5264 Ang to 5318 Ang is 1.655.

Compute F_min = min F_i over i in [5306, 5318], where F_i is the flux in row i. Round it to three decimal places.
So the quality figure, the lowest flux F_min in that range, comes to 1.609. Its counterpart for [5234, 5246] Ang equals 1.527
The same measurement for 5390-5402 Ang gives 1.456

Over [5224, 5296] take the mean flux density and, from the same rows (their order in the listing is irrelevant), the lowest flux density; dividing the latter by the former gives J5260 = 0.913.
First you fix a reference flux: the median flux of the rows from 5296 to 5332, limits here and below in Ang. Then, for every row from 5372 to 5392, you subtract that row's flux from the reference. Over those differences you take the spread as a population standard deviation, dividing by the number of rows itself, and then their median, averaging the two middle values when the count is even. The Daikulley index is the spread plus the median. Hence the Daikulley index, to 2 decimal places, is 0.11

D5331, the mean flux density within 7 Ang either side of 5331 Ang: 1.57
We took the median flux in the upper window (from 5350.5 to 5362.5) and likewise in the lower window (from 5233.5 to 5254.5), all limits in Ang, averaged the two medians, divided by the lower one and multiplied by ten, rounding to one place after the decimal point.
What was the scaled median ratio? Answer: 10.1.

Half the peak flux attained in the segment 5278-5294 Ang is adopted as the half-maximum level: 0.785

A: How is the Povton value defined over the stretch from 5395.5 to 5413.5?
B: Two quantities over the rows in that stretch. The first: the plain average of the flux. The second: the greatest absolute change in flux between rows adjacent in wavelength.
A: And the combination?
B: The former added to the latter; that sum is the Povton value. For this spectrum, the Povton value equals 1.54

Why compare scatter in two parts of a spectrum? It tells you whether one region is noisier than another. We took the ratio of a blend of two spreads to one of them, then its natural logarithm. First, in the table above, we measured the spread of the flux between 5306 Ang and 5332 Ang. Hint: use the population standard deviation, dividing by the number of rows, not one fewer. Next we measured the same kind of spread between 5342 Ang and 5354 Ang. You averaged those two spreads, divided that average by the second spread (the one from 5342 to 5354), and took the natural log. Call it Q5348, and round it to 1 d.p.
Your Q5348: 0.8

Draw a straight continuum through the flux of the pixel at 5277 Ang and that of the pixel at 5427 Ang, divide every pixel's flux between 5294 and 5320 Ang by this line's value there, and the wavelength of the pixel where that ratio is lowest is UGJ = 5295 Ang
